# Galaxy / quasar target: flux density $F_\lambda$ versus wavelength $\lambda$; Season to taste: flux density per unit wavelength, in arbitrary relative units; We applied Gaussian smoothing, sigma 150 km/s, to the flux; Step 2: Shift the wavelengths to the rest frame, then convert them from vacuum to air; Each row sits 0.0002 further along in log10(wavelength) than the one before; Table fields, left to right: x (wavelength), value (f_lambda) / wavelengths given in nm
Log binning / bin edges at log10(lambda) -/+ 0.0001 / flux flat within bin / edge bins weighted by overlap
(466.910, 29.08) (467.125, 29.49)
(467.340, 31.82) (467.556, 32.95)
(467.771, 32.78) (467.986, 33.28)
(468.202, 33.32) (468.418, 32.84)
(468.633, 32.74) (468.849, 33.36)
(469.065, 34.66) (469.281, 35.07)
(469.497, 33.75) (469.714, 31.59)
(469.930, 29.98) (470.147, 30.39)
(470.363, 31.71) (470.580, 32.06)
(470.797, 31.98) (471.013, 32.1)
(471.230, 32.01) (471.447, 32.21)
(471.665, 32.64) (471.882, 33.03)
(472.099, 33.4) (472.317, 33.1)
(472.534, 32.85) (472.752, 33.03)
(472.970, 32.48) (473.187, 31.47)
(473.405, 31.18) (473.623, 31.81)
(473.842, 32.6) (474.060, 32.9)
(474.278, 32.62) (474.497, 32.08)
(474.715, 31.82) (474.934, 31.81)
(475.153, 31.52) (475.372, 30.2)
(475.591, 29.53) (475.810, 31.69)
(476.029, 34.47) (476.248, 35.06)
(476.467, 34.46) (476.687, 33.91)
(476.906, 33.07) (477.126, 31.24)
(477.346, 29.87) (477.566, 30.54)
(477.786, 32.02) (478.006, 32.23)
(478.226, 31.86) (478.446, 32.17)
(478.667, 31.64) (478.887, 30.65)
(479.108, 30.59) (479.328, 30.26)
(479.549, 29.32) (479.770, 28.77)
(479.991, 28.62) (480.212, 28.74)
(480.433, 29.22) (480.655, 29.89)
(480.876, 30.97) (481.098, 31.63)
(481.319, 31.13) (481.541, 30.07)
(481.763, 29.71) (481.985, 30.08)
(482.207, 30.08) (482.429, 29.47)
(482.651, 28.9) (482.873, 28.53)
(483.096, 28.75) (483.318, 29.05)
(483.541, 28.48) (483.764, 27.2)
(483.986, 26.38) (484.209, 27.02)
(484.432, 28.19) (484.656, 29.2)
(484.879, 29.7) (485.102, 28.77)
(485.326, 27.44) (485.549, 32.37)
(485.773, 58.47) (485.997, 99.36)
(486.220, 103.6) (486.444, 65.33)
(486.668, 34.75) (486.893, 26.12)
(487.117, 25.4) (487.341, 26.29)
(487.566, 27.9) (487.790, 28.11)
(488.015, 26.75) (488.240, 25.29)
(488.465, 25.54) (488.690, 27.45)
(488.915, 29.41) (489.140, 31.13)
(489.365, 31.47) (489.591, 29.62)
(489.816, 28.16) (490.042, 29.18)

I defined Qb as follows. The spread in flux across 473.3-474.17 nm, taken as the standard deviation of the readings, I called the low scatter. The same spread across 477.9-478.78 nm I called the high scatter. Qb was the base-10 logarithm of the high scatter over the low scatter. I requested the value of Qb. -0.45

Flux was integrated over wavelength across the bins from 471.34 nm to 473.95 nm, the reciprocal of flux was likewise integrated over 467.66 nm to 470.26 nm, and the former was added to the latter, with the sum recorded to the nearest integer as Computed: 85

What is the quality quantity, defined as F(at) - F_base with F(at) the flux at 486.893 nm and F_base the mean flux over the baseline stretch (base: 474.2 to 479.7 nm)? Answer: -6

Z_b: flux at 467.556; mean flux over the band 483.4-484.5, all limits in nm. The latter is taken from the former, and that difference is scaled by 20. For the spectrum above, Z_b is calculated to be 110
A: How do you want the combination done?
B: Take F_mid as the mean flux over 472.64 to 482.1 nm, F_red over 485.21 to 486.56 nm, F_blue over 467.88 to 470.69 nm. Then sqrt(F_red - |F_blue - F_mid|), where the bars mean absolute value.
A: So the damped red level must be 7.9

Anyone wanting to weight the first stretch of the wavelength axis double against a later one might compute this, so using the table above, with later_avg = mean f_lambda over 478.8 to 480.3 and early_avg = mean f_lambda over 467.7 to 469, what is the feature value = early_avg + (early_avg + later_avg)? 96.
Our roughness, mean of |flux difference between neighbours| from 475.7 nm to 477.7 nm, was 1.15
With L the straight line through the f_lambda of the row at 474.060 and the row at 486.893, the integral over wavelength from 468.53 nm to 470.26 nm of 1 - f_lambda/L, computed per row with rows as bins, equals 0.13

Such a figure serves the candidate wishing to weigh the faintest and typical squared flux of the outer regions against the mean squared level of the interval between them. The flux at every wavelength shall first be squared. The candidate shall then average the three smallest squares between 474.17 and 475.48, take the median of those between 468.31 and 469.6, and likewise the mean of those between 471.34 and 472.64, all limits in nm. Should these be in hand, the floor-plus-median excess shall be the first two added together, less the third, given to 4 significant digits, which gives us 1018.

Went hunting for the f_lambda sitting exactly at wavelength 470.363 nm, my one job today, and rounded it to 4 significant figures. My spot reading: 31.71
